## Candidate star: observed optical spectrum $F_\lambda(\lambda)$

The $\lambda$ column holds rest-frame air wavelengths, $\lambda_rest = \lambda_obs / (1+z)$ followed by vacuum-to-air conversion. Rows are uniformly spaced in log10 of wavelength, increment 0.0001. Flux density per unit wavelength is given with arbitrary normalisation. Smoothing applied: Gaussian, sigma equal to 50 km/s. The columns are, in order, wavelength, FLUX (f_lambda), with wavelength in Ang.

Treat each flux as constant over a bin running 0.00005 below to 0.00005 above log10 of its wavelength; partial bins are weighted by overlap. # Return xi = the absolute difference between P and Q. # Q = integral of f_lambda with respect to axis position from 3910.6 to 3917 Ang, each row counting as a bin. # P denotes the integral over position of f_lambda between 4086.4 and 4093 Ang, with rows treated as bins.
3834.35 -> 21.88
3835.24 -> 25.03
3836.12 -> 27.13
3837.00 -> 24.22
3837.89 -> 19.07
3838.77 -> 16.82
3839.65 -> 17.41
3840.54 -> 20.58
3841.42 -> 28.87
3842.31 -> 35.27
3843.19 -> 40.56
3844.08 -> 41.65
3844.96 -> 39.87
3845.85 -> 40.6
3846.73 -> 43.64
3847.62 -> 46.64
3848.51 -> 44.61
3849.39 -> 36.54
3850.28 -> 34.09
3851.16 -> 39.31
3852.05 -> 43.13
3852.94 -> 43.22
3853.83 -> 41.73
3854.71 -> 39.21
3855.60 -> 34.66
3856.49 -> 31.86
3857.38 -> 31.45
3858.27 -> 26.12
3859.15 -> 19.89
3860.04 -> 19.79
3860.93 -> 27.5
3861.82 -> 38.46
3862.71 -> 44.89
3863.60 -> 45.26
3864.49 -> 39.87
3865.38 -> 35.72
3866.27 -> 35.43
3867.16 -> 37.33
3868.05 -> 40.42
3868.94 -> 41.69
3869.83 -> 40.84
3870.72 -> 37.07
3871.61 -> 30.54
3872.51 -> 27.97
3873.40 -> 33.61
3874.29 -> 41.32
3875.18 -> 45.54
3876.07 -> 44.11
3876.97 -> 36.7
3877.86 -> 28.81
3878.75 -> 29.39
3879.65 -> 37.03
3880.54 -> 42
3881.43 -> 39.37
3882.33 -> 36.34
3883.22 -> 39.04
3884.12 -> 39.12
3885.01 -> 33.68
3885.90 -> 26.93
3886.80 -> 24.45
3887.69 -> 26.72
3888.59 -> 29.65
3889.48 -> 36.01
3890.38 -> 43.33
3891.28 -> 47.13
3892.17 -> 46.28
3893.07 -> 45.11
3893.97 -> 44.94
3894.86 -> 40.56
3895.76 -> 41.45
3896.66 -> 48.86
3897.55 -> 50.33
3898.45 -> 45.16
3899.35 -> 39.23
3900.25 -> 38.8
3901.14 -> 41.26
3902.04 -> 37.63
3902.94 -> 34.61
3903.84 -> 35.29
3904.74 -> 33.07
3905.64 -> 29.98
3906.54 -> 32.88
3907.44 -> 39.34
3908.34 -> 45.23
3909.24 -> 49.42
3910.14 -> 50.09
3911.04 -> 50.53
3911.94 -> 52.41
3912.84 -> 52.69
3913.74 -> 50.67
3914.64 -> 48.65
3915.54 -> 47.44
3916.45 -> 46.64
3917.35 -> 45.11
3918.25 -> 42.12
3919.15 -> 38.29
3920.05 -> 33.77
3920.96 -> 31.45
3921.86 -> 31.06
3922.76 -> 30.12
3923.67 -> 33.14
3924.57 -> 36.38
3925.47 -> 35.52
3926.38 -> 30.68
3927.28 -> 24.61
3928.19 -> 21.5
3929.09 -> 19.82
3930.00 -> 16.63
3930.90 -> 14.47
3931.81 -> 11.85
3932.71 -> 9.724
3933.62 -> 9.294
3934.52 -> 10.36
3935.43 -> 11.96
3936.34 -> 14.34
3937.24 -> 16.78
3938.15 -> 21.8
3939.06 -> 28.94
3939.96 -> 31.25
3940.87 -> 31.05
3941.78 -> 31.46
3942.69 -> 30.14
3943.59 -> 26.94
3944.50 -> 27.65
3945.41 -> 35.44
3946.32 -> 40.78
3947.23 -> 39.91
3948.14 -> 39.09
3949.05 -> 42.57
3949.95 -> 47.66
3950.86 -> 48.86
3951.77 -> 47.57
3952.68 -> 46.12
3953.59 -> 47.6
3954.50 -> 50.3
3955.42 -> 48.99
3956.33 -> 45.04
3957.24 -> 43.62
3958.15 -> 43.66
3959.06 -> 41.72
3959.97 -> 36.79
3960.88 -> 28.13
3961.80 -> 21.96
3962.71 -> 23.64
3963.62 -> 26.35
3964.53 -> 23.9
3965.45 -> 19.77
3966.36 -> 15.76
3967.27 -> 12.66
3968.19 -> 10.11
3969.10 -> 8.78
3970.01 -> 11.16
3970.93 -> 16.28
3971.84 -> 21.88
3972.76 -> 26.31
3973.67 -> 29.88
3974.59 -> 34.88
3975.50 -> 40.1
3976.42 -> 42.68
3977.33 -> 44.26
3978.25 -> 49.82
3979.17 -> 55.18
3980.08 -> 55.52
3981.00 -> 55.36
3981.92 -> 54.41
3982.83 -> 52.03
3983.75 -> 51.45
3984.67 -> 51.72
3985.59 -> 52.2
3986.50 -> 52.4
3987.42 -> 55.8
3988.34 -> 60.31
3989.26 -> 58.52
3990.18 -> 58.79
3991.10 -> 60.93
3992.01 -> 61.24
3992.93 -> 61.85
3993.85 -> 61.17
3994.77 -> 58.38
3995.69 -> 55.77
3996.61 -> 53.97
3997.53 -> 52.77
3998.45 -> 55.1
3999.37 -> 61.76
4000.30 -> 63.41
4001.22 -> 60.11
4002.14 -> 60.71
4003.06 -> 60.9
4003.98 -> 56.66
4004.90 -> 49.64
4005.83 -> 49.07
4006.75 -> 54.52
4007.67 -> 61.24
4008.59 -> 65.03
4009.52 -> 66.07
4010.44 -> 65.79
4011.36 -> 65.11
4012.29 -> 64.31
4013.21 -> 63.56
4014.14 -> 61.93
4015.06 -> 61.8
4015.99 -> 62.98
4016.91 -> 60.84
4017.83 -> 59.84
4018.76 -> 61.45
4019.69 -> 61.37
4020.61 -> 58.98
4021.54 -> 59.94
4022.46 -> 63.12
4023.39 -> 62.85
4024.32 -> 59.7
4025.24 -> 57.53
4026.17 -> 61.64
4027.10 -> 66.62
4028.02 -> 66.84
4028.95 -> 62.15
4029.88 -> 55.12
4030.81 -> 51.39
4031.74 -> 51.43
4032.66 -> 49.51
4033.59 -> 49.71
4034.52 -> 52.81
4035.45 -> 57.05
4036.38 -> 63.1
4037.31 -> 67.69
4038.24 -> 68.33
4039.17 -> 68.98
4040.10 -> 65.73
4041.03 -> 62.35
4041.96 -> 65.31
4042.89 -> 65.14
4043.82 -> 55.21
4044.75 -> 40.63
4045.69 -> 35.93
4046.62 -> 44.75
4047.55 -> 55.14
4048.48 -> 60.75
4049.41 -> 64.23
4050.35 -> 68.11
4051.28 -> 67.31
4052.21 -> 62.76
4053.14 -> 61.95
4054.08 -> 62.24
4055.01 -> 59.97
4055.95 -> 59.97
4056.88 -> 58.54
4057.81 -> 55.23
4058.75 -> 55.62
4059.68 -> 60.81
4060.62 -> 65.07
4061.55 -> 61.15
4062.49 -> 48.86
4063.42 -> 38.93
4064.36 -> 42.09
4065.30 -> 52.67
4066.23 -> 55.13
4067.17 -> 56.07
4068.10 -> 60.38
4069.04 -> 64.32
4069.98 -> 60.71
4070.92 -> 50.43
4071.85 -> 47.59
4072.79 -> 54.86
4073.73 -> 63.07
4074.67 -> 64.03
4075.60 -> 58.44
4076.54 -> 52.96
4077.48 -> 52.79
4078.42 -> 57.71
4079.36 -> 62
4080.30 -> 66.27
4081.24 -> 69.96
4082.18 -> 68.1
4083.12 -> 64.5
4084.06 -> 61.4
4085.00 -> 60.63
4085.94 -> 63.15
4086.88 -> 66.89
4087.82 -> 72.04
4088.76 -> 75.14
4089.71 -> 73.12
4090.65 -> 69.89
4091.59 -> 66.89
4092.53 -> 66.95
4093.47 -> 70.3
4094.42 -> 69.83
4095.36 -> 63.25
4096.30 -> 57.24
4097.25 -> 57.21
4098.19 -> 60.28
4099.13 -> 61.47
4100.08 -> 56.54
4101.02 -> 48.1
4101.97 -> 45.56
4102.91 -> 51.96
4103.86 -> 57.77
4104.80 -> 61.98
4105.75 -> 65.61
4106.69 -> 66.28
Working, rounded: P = 463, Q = 319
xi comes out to 144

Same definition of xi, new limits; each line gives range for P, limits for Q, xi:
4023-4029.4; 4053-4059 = 46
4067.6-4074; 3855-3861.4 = 189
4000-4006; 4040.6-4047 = 7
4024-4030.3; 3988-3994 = 25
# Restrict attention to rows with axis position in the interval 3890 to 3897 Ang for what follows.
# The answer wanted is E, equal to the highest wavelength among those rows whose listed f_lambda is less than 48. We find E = 3895.76 Ang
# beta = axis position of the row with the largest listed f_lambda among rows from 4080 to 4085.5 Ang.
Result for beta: 4081.24 Ang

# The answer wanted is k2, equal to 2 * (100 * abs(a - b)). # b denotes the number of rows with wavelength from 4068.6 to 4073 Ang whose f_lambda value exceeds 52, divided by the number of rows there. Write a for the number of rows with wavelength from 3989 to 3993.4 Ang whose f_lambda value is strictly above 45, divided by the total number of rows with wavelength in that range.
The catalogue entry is 80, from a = 1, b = 0.6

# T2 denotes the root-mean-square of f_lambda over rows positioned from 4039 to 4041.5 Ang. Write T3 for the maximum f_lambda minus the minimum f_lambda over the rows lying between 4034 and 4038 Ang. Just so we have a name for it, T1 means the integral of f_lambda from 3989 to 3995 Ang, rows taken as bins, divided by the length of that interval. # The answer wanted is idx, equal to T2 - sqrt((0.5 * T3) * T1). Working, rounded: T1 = 60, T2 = 66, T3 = 15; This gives 45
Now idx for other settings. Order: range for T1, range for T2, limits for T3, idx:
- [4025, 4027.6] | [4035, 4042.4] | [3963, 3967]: 47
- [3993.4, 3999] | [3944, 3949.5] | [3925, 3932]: 12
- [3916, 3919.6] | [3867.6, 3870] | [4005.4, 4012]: 22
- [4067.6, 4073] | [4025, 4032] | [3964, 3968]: 42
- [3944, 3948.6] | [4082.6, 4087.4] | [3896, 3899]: 54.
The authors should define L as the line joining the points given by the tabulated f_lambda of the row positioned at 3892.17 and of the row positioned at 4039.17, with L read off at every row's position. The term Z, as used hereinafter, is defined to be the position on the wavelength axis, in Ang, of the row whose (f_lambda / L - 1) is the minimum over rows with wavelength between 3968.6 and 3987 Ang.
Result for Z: 3969.10 Ang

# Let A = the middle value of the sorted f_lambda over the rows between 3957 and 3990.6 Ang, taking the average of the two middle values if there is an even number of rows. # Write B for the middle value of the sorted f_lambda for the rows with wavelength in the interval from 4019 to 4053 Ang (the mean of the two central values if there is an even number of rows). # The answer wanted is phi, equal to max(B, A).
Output 61.5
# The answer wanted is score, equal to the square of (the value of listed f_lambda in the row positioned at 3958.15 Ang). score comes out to 1906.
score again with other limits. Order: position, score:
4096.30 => 3276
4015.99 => 3966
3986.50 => 2746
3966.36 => 248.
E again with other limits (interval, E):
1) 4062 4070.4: 4064.36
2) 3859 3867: 3866.27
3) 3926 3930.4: 3930.00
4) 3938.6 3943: 3942.69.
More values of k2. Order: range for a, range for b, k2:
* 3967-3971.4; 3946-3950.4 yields 0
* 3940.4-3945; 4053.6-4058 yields 200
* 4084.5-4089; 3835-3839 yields 200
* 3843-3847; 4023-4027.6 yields 200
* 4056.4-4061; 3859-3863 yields 200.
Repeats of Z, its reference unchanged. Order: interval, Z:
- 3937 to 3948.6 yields 3937.24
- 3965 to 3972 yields 3969.10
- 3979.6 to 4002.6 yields 3997.53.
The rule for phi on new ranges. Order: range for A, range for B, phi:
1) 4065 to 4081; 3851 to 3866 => 57.7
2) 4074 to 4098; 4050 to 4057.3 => 64.5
